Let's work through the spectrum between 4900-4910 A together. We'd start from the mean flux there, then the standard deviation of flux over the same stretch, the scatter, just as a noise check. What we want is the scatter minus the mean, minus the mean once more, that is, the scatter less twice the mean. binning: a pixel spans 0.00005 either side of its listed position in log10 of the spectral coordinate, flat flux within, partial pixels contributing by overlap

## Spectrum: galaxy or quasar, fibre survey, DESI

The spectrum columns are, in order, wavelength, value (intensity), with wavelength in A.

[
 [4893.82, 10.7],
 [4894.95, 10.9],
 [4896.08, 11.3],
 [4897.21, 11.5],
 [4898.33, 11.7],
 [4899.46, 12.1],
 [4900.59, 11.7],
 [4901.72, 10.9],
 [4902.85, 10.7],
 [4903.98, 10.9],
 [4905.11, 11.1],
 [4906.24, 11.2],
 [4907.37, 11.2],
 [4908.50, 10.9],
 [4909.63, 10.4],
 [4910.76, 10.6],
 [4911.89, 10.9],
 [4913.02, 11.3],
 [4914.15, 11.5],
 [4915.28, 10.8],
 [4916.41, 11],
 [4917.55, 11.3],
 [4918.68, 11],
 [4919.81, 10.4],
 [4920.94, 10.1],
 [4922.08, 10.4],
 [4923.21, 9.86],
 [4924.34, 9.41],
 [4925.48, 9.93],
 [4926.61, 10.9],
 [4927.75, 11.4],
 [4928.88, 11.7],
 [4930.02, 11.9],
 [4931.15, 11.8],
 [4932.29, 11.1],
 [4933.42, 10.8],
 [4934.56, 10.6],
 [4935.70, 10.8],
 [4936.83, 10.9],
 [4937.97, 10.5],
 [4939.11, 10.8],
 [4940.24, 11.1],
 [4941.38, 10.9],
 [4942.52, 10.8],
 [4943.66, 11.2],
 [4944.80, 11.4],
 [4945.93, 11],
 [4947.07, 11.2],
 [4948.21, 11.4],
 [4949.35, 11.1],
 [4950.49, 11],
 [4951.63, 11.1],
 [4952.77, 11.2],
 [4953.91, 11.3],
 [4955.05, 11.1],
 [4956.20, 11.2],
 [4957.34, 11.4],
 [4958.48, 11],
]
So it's -21.7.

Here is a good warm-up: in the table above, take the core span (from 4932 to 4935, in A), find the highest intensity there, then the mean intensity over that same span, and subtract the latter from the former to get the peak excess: 0.27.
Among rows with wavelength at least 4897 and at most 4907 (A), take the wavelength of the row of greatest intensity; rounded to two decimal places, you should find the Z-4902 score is 4899.46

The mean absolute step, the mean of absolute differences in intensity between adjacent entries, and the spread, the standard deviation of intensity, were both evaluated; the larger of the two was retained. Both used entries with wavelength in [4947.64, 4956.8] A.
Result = 0.14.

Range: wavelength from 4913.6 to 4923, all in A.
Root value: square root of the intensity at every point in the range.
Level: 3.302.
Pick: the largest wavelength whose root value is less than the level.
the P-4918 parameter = 4922.08 A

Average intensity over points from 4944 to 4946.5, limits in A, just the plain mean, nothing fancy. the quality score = 11.2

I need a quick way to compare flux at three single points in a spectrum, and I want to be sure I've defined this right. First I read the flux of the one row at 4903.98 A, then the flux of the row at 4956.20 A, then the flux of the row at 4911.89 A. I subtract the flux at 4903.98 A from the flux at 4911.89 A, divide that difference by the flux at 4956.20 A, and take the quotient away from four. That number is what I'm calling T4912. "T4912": 4.00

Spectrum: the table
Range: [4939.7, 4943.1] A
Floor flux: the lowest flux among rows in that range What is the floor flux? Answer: 10.8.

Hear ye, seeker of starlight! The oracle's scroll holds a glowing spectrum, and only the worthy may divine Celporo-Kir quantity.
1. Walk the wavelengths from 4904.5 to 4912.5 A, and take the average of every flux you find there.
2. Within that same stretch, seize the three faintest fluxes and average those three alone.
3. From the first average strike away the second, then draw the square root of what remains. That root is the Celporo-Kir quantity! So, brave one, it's 0.52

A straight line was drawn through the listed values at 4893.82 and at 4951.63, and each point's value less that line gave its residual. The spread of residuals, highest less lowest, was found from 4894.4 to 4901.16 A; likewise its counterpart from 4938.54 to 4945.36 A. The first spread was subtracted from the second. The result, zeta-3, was -0.58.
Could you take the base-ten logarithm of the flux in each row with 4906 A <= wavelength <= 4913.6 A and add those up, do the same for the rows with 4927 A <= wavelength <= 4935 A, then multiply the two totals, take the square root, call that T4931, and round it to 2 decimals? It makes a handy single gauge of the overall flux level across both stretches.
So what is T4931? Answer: 7.32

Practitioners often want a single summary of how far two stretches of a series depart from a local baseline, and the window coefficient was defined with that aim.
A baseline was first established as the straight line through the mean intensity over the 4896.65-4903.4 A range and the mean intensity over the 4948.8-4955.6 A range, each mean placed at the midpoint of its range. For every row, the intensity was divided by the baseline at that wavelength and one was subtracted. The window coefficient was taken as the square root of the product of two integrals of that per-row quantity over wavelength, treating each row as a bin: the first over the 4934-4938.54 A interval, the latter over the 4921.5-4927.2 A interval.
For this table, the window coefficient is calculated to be 0.36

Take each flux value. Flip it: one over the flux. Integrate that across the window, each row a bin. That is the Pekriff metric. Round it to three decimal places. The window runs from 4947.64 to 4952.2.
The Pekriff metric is 0.409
